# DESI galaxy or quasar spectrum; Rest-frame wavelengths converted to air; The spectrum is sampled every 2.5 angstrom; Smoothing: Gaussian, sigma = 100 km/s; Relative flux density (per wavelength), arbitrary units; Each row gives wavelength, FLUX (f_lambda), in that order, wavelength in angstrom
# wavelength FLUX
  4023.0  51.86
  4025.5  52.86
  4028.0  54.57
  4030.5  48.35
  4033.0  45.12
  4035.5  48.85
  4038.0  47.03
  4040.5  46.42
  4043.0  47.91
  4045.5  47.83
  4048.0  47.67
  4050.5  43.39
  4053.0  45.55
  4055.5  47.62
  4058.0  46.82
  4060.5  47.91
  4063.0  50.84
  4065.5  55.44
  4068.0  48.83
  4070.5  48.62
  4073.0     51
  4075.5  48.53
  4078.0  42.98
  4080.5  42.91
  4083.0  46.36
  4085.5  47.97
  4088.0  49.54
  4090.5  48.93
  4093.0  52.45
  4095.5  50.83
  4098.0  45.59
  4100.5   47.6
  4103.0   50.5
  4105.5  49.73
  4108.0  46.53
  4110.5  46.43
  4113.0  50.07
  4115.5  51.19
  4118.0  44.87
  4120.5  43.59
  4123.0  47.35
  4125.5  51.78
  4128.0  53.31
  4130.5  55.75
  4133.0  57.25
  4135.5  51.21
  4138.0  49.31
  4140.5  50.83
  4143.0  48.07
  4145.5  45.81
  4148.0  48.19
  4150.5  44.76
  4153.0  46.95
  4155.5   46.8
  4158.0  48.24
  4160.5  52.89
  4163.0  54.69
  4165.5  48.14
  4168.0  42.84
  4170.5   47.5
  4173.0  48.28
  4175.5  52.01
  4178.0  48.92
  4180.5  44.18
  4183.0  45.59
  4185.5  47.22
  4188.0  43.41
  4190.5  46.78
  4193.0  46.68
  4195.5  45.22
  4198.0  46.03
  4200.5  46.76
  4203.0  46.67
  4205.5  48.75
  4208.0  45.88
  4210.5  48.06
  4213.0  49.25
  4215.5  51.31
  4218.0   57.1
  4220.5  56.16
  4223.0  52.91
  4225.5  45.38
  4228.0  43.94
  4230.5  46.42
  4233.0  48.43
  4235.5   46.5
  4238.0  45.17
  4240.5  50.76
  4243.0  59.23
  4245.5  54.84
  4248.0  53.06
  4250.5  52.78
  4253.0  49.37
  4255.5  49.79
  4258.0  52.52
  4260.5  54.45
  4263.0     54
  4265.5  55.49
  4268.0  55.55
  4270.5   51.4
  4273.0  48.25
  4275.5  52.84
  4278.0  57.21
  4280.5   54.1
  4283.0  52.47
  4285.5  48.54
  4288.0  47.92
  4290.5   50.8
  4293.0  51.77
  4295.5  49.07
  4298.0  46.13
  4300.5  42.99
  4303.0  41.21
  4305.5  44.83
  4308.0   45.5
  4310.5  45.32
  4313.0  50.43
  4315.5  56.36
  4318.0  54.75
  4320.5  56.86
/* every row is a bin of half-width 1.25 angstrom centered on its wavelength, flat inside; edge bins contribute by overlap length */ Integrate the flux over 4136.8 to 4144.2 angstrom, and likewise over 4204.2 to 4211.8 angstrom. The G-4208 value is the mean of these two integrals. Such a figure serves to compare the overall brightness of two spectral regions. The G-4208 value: 364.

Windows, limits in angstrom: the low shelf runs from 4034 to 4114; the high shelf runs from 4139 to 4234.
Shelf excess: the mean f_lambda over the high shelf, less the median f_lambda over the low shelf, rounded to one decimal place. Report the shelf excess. 0.2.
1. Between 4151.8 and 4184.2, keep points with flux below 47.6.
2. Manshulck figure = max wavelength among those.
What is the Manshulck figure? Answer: 4183.0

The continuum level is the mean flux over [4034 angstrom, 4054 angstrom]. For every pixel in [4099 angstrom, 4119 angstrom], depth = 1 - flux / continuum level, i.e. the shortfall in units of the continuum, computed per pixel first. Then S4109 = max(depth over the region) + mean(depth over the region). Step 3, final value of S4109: 0.01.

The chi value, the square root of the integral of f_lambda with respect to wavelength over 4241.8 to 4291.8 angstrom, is 51.3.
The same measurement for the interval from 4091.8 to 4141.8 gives 49.9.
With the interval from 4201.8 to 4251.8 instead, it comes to 50.1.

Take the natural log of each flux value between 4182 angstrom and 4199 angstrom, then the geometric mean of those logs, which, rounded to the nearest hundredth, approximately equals 3.82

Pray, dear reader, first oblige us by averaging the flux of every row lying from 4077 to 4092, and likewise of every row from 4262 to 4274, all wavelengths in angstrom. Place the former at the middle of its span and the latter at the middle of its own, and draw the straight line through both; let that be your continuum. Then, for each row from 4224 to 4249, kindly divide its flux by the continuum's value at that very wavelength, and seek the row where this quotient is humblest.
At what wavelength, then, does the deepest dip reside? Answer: 4228.0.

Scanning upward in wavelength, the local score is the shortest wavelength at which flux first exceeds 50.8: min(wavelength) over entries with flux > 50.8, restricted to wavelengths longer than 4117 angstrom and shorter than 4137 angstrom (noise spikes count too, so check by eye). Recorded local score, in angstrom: 4125.5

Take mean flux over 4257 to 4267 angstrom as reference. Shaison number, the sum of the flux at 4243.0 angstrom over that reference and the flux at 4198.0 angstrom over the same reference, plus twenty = 21.9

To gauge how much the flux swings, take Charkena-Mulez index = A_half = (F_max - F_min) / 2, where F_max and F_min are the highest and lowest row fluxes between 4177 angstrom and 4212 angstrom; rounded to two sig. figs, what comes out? 2.8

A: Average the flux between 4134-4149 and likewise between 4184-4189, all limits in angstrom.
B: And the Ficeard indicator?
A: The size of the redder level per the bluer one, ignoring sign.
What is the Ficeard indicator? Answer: 0.93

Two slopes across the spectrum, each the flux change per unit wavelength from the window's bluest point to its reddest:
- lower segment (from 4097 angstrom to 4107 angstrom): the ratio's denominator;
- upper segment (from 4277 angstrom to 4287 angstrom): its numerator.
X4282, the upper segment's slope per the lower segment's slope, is -2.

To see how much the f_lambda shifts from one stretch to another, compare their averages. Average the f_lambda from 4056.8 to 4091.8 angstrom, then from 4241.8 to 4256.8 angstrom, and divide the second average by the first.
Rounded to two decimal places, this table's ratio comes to 1.10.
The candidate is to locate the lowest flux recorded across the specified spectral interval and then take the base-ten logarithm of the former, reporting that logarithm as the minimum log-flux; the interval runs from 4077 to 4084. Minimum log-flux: 1.63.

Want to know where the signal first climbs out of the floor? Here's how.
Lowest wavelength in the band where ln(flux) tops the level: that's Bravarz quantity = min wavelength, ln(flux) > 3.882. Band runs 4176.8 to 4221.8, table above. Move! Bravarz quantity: 4178.0 angstrom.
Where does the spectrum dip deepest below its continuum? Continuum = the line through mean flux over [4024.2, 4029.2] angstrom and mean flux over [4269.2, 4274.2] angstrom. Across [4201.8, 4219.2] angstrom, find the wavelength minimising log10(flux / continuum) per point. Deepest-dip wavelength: 4208.0 angstrom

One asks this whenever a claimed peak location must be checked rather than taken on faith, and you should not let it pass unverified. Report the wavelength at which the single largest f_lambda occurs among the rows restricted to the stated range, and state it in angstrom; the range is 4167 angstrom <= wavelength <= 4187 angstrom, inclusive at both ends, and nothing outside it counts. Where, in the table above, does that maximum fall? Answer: 4175.5 angstrom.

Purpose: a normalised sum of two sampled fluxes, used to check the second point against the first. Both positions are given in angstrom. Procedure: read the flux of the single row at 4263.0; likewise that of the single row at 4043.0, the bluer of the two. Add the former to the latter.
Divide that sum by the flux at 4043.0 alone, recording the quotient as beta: 2.13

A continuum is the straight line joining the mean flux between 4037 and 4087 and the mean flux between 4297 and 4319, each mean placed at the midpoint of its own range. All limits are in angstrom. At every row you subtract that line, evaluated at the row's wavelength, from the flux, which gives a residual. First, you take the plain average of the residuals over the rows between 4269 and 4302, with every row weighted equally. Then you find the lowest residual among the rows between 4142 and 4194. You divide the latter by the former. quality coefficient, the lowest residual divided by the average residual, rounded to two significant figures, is -1.7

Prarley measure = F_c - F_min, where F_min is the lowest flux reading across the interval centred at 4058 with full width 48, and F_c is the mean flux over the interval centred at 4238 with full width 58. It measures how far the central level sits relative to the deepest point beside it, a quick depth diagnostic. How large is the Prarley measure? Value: 8.3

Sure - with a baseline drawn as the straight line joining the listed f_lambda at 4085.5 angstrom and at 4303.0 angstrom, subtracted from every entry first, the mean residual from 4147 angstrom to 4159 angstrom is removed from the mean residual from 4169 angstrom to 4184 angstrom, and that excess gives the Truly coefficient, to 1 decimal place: 1.5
